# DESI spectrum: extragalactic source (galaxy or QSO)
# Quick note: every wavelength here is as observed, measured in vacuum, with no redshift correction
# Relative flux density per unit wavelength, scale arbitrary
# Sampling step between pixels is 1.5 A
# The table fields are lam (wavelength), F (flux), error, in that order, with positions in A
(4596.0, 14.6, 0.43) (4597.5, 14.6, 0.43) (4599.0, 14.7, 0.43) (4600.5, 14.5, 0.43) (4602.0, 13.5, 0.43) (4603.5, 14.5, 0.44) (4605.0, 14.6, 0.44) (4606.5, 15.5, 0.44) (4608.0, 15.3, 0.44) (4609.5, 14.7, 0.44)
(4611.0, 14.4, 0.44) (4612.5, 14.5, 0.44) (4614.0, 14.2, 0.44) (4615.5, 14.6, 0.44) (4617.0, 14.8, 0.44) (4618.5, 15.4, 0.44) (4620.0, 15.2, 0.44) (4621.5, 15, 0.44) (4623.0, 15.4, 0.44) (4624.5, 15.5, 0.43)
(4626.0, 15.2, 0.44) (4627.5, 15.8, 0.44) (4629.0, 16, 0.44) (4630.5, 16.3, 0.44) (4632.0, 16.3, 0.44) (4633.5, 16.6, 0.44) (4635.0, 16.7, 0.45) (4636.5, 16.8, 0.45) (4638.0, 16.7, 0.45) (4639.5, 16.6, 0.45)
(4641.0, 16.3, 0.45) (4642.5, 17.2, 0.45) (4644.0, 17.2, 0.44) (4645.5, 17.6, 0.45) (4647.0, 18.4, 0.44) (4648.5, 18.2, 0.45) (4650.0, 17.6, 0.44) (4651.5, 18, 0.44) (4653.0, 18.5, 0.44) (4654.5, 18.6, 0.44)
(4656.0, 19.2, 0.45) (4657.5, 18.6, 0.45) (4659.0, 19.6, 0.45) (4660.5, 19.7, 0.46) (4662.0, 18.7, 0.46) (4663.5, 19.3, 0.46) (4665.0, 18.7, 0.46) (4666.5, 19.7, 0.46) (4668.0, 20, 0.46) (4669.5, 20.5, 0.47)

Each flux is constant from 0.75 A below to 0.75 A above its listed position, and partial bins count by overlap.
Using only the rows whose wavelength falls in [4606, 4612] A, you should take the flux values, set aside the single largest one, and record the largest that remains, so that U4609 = 15.3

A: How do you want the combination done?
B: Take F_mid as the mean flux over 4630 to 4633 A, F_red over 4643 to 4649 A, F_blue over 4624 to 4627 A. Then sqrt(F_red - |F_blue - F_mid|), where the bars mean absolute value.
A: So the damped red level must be 4.11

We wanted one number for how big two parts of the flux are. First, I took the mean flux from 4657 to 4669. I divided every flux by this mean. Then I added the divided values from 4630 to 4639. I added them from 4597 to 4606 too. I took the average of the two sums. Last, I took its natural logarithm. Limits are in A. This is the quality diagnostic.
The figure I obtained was 1.57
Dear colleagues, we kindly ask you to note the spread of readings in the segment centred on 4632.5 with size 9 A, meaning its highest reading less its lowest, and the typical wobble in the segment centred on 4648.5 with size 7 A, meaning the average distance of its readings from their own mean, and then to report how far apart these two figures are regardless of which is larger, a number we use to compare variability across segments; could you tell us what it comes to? 0.5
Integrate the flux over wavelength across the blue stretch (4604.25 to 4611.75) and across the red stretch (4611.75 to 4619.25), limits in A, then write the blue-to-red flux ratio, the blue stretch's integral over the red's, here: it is 1.01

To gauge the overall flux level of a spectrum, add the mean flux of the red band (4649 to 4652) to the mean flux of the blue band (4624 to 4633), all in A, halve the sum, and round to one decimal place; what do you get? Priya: 16.8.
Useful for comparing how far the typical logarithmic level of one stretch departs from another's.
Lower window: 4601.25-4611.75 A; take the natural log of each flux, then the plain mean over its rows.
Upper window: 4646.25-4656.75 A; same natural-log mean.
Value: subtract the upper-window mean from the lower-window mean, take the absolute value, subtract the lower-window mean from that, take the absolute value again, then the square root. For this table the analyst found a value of 1.567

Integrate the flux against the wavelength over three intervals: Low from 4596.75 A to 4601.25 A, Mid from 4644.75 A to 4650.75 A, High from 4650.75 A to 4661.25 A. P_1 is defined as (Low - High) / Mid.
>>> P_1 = -1.2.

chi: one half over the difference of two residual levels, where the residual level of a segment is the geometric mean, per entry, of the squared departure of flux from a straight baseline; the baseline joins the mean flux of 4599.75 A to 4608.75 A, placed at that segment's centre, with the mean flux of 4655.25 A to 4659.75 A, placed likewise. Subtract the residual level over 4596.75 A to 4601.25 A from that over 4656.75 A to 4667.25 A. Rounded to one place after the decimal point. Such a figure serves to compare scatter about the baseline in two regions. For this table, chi 6.9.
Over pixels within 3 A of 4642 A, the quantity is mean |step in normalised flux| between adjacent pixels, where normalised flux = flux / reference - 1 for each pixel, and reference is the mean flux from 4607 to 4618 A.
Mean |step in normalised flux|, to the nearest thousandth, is 0.027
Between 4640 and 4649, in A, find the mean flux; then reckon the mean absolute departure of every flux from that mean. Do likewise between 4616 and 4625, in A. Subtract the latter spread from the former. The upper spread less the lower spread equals 0.37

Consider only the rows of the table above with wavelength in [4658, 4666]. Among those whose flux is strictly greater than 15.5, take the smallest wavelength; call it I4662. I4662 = 4659.0 A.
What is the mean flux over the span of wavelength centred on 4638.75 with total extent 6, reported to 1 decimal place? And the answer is 16.6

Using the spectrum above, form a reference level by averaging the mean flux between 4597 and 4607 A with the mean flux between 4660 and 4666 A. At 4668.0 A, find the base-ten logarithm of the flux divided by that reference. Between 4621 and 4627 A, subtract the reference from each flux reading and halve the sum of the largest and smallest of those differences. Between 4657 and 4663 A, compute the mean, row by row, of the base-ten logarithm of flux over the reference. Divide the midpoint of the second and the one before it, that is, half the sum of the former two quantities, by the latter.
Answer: -13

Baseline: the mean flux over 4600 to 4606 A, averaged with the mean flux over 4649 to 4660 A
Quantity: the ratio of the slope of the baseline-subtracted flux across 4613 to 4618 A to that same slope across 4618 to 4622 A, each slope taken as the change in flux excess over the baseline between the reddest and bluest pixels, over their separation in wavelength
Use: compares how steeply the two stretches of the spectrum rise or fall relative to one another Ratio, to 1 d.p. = -1.5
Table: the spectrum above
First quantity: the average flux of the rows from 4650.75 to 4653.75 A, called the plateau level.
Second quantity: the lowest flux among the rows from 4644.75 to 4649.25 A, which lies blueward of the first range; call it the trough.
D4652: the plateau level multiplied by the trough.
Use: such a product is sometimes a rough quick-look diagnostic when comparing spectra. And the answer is 321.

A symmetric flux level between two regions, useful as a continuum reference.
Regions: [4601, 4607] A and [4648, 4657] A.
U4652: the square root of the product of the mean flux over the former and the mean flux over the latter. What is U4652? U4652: 16.3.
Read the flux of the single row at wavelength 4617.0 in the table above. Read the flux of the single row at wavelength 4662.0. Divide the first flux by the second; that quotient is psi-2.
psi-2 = 0.79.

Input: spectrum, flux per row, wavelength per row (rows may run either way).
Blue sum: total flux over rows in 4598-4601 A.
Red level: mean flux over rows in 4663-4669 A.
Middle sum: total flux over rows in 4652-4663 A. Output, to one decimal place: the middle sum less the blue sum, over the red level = 5.3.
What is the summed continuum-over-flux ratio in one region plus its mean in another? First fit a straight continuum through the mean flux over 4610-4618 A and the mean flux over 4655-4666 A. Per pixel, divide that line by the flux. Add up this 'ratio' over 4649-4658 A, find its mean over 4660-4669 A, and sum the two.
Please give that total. 7.02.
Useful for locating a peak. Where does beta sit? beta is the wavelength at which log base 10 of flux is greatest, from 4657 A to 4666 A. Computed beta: 4660.5 A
